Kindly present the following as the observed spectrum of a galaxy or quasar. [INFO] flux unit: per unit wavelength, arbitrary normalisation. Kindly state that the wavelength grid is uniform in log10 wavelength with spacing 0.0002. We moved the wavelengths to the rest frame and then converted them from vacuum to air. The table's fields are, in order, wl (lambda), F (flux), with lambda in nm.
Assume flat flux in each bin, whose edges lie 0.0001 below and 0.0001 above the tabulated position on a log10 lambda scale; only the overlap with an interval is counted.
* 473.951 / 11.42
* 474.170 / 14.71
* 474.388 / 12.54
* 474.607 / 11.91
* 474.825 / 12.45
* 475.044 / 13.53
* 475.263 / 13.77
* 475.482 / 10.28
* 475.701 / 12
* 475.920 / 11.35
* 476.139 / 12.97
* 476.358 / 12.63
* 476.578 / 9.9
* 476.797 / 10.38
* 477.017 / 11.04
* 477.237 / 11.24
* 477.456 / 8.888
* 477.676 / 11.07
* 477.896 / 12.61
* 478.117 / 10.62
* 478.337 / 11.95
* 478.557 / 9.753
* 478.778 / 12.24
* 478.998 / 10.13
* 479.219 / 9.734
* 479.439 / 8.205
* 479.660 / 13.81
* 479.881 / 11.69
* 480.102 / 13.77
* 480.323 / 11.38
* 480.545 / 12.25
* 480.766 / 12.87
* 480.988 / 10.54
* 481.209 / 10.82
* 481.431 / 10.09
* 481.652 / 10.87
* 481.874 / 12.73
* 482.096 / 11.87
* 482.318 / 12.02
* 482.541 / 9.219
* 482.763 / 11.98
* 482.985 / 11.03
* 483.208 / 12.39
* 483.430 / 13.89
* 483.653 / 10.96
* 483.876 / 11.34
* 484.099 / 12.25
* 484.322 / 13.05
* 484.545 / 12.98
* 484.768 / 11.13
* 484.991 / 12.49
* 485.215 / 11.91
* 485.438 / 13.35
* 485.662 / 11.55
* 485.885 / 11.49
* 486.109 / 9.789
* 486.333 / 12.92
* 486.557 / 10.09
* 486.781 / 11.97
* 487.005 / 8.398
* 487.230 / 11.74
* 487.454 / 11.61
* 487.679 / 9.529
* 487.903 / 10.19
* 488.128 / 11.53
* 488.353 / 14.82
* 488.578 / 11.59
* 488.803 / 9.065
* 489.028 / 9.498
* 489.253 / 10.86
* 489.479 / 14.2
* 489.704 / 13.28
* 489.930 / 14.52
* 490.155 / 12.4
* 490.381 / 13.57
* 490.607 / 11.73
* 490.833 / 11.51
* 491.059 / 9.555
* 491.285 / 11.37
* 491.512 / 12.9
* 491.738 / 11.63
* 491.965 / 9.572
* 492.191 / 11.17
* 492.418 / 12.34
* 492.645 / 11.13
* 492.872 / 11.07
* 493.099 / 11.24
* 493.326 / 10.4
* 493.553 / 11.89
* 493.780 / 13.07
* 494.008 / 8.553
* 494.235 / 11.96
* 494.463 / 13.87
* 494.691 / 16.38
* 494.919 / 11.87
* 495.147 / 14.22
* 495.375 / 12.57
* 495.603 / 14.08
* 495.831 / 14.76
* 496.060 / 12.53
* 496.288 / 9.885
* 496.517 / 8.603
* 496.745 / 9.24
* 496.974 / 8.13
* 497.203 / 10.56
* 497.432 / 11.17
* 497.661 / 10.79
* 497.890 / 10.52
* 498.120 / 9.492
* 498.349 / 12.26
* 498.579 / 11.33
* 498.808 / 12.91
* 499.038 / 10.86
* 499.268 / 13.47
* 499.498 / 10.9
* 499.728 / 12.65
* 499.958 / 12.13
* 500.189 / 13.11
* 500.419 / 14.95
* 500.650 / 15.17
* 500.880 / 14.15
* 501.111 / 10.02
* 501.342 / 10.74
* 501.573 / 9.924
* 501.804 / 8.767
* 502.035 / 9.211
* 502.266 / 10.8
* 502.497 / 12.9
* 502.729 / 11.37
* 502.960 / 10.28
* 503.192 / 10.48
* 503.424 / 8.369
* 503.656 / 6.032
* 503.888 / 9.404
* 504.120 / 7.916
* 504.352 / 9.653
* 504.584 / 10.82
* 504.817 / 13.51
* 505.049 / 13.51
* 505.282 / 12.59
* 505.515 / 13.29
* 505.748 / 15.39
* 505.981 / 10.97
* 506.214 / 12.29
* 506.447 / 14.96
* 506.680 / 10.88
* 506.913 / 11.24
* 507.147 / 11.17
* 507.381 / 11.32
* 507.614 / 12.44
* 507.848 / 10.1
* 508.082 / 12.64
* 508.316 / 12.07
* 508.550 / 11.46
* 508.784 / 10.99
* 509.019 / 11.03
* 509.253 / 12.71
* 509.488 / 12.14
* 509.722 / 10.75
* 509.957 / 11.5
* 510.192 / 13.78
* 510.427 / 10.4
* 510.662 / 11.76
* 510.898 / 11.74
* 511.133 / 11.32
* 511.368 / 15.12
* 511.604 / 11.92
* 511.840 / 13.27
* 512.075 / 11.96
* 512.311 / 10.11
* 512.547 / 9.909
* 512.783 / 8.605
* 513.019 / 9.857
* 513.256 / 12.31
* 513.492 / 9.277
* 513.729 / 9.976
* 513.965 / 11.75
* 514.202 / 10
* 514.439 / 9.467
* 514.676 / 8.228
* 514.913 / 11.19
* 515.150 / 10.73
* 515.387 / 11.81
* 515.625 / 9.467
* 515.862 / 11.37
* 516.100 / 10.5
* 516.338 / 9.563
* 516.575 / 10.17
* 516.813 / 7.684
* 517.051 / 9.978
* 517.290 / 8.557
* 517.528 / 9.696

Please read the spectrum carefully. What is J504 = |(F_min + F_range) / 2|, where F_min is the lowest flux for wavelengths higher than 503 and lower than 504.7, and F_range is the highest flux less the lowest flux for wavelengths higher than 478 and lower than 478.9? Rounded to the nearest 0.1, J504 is 4.3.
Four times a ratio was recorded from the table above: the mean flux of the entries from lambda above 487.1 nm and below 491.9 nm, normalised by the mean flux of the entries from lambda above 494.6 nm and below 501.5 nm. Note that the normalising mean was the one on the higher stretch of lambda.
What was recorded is 3.93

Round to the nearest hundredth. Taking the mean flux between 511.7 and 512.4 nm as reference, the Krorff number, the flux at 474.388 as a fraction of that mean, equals 1.06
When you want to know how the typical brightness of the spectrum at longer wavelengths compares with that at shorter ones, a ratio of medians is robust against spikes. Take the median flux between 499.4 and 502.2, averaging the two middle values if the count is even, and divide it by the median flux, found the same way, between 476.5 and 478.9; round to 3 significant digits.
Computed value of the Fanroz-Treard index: 1.04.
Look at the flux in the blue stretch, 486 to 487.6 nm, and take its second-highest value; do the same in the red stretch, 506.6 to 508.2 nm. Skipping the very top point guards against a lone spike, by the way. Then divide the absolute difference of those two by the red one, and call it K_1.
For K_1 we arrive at 0.04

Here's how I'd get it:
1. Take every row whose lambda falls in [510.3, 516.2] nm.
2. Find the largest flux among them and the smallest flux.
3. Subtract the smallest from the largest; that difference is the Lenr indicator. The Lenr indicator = 6.9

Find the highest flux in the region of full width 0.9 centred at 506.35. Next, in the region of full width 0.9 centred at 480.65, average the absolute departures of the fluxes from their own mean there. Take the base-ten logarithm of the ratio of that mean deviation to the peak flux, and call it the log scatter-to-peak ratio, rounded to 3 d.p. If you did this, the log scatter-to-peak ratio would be -1.272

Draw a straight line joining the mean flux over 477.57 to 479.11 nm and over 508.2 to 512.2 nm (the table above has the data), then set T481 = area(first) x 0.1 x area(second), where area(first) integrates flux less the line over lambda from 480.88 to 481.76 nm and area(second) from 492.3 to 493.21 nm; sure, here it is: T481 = 0.006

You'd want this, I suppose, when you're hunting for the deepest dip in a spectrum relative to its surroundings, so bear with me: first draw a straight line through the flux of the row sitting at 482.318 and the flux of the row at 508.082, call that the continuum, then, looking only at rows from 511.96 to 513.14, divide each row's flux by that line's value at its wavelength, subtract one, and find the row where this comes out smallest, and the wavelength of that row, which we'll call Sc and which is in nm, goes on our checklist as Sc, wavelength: 512.783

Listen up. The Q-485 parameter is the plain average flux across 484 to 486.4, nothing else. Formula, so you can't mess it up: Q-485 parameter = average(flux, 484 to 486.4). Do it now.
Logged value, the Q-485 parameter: 12.1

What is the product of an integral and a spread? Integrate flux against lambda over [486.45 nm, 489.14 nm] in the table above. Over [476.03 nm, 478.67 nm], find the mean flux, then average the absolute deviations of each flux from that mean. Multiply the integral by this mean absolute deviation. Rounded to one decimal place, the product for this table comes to 29.0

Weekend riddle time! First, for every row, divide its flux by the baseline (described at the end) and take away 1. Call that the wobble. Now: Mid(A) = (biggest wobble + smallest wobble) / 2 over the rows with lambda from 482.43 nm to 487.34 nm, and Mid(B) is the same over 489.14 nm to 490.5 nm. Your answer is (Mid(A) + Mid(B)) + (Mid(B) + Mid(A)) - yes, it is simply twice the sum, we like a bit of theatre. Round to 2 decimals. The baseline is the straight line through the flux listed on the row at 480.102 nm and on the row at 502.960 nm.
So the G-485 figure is -0.23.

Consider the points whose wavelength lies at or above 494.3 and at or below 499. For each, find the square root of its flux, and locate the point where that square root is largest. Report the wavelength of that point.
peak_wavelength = 494.691 nm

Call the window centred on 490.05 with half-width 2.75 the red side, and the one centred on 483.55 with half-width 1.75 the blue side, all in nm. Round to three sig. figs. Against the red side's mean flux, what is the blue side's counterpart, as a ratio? 1.03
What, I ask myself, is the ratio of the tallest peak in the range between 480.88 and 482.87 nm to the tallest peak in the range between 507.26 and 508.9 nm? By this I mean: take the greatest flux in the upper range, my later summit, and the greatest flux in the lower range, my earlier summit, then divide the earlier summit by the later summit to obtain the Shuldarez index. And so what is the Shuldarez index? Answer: 1.01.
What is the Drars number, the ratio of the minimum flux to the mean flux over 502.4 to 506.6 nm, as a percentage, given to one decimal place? 53.3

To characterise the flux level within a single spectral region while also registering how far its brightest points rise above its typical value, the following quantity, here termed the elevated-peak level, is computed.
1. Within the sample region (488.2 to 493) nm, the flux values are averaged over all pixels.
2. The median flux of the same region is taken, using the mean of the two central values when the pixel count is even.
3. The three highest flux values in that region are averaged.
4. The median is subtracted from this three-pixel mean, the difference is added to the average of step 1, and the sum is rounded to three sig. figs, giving 14.7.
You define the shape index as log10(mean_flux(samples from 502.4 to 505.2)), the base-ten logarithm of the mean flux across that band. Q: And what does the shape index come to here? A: 1.015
